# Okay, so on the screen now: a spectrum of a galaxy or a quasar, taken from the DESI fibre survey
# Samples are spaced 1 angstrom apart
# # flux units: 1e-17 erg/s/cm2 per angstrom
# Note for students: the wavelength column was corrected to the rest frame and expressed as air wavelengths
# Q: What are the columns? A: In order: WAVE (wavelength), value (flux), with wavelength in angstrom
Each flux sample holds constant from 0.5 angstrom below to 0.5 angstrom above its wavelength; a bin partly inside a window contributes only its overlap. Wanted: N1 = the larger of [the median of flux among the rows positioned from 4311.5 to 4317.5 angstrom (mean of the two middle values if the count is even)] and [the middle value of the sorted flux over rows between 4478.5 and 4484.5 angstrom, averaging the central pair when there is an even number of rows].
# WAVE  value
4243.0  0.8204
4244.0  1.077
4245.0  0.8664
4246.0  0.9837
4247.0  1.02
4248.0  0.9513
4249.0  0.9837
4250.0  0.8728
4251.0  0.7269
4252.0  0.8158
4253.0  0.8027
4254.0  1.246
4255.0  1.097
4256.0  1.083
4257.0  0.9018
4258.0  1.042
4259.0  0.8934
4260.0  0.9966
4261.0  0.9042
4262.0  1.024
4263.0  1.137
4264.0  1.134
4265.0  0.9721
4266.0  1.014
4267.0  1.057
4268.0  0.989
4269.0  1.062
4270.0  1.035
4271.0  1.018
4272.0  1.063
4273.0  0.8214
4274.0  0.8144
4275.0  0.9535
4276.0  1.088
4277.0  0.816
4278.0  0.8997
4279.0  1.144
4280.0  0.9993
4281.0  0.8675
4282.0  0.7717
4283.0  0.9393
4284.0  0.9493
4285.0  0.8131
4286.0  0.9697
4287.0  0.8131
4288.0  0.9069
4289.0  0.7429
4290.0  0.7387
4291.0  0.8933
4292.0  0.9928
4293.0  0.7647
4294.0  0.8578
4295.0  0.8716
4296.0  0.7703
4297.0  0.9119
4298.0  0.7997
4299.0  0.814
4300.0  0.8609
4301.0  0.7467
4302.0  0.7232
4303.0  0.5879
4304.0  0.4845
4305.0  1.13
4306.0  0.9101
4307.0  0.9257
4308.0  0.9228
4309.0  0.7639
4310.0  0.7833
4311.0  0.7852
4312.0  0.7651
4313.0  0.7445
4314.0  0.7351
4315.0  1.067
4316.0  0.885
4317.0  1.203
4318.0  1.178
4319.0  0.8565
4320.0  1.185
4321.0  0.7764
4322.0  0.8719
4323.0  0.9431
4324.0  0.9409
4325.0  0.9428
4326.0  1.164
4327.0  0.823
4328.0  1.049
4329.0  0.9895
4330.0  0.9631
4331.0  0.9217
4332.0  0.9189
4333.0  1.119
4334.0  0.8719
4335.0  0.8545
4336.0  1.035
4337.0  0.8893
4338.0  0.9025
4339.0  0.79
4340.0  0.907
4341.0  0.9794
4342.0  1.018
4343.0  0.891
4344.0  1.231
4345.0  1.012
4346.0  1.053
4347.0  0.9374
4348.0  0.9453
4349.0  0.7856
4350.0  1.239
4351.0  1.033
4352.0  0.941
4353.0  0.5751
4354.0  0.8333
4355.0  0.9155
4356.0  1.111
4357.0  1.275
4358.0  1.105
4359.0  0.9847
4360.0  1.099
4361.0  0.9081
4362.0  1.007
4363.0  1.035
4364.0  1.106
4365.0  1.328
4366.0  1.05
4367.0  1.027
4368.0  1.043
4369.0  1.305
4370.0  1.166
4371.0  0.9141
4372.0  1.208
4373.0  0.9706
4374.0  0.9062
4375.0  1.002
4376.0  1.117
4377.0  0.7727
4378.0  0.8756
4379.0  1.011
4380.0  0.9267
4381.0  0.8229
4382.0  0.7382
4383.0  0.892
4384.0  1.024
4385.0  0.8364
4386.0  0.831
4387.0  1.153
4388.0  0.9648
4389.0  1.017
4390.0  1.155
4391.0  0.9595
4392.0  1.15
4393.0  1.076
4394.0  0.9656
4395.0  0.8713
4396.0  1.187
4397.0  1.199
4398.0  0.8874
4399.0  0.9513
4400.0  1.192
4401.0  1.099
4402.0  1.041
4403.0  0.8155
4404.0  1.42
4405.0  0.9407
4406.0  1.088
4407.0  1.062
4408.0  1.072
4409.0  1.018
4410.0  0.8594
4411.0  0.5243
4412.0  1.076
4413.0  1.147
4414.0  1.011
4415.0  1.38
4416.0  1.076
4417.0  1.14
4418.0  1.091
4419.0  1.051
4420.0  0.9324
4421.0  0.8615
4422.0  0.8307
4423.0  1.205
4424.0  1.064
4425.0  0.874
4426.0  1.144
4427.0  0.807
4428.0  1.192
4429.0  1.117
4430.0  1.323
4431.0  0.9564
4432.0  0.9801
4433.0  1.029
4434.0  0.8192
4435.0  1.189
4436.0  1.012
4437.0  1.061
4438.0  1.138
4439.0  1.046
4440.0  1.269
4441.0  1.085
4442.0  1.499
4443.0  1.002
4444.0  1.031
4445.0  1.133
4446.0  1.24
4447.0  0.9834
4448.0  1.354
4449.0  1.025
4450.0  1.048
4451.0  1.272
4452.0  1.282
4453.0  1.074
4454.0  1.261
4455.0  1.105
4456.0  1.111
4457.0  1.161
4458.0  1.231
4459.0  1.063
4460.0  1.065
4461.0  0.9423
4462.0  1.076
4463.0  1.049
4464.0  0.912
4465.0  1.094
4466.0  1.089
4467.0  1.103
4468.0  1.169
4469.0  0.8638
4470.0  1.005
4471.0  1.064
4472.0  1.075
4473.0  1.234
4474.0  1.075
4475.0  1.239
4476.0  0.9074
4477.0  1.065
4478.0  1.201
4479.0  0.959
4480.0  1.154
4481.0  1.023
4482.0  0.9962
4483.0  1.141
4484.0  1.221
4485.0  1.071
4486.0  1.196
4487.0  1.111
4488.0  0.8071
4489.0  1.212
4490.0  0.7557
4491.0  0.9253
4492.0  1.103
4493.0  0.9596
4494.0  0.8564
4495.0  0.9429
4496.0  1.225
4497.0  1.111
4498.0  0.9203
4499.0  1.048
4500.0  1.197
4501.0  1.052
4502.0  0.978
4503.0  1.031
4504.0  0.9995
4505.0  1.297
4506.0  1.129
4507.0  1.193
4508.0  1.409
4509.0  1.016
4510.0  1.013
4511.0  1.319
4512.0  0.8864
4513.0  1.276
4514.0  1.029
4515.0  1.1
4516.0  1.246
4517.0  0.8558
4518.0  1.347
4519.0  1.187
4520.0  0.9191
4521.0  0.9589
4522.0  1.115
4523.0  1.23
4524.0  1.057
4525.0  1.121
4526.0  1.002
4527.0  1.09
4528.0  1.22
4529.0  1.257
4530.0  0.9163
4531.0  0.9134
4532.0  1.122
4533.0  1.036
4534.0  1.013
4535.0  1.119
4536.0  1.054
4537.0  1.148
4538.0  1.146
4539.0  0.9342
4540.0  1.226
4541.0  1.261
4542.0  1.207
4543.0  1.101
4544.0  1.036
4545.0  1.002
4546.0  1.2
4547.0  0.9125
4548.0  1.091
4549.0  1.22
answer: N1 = 1.08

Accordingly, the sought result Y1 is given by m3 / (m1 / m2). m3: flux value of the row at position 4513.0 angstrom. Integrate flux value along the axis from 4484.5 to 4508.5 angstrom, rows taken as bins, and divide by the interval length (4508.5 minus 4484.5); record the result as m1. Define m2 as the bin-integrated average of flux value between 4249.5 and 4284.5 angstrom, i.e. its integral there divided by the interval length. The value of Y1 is 1.16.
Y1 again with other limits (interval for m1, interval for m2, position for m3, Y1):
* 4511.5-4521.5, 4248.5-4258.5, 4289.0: 0.66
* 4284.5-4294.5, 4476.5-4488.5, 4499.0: 1.33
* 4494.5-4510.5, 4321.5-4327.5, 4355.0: 0.79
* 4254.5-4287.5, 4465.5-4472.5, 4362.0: 1.09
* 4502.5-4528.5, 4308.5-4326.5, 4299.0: 0.67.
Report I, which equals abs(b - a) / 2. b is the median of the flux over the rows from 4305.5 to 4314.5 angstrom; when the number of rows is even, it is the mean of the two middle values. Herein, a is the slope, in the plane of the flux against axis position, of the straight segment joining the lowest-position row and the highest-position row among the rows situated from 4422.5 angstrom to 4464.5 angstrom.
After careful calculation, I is 0.40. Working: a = -0.007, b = 0.78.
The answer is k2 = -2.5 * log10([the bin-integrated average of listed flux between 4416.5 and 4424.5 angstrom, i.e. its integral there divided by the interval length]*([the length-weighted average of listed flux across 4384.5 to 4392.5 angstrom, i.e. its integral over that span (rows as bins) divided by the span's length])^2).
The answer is -0.04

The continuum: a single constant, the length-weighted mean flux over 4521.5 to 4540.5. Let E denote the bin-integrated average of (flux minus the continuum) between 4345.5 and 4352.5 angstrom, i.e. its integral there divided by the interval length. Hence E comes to -0.10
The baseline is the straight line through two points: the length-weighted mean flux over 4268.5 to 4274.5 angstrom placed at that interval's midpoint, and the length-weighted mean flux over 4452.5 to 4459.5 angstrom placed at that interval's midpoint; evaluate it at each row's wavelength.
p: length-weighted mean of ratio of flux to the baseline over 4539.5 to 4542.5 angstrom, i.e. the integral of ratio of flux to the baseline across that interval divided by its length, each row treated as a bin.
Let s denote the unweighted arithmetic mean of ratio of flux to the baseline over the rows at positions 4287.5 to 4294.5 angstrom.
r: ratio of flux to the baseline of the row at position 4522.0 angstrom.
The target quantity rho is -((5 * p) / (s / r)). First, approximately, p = 1.01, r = 0.92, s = 0.853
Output -5.4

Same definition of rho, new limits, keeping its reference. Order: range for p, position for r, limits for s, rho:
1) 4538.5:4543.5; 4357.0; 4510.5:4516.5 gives -6.0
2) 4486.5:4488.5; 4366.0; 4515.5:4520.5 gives -4.4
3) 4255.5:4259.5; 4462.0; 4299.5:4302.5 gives -6.2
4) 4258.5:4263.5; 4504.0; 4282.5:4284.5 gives -4.5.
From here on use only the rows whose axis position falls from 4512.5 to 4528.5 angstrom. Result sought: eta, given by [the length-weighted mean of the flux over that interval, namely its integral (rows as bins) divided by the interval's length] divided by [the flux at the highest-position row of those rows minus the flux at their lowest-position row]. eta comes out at -20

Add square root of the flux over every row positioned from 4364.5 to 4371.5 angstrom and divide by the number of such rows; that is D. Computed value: 1.06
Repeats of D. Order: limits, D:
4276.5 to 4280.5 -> 0.98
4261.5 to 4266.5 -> 1.03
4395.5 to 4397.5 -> 1.09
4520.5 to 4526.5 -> 1.04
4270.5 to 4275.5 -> 0.97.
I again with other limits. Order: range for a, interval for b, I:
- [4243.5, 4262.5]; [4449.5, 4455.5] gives 0.59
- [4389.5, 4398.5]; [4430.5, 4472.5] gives 0.55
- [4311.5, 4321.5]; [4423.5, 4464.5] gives 0.54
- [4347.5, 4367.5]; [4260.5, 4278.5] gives 0.51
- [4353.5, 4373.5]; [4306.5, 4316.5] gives 0.39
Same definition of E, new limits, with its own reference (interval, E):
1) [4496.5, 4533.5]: 0.01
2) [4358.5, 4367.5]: -0.03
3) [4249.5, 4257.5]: -0.15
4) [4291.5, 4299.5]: -0.24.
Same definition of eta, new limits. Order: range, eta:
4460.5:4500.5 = 4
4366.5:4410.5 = -6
